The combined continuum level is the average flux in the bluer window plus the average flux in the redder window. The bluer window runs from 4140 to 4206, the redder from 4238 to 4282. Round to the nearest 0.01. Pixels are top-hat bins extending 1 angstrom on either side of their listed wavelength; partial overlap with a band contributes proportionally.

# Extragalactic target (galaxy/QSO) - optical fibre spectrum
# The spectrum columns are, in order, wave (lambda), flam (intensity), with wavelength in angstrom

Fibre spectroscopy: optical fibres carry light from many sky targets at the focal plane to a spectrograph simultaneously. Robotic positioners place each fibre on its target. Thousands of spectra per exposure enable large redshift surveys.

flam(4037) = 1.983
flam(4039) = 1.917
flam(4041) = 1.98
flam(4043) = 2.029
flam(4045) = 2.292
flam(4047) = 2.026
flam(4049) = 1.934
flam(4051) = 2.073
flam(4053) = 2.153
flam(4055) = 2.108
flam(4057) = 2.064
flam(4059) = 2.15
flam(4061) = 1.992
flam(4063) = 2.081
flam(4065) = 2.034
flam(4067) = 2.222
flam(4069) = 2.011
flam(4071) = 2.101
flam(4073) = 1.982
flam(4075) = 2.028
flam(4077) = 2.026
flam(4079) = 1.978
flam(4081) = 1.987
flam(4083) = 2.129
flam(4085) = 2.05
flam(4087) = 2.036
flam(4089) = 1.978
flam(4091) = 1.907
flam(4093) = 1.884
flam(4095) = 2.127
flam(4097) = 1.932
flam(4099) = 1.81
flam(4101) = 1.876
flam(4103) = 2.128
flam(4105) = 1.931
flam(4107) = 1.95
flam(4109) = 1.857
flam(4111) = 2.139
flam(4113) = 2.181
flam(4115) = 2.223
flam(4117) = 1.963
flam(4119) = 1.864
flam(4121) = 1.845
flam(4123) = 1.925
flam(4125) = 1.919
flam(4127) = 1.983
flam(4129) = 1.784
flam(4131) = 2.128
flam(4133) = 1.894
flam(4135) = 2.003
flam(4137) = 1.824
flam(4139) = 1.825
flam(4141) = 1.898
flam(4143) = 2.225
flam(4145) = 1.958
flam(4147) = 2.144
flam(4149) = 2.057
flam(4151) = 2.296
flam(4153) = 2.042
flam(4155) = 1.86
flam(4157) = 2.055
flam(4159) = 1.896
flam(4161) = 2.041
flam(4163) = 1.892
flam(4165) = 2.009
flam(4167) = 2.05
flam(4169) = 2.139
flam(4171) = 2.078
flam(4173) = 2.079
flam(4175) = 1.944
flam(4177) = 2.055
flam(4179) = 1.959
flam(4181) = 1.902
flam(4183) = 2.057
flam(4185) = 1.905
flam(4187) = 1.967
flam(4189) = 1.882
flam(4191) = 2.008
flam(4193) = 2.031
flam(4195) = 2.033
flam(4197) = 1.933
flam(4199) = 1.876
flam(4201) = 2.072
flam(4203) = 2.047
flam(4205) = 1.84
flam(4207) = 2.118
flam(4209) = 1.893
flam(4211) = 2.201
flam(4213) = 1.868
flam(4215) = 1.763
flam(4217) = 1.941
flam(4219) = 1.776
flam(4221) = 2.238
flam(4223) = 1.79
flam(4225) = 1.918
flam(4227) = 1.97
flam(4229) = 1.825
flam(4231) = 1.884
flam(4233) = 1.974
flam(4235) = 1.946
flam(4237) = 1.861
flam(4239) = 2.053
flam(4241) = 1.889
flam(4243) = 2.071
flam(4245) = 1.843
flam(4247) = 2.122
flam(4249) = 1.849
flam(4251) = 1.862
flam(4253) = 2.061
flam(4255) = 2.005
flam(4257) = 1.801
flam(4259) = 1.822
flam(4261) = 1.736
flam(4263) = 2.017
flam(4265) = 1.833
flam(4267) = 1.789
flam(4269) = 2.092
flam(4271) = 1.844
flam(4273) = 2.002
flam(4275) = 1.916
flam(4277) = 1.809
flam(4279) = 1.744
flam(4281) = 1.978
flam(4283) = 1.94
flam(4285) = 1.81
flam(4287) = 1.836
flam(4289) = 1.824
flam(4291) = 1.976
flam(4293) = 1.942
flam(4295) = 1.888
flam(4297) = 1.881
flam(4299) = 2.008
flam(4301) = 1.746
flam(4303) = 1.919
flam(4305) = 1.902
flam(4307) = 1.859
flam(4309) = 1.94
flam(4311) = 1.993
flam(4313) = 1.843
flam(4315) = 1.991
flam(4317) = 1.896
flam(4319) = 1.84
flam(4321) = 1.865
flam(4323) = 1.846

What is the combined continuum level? 3.92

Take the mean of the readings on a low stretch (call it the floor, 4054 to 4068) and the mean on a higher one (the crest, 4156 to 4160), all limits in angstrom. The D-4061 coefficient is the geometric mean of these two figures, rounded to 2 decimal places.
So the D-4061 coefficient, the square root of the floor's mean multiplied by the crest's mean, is 2.03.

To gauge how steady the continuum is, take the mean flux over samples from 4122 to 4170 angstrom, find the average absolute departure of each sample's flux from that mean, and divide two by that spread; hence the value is 19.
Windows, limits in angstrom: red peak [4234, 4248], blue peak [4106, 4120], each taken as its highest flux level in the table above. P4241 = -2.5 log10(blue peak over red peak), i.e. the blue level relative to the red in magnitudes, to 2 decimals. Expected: -0.05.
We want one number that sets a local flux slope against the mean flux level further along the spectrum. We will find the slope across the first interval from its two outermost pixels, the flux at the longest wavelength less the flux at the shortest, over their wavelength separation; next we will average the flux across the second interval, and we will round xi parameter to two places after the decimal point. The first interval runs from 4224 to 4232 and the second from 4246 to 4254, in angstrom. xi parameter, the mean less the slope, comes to 1.98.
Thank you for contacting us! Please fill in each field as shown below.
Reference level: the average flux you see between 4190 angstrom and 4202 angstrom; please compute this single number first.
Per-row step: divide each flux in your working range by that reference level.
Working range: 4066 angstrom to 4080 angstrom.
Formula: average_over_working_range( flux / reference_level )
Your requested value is 1.03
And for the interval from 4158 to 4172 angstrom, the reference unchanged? 1.01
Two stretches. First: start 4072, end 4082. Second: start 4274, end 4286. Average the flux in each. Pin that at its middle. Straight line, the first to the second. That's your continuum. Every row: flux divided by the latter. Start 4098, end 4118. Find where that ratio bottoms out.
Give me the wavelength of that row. 4099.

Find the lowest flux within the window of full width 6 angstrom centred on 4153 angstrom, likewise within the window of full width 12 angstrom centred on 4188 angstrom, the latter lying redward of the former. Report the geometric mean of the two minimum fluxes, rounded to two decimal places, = 1.87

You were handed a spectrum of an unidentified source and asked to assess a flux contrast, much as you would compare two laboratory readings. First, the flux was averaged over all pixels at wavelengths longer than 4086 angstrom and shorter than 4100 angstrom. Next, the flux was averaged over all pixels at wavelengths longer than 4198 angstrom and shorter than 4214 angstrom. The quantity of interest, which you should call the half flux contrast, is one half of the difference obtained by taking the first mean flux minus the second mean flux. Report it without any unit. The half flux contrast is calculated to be -0.02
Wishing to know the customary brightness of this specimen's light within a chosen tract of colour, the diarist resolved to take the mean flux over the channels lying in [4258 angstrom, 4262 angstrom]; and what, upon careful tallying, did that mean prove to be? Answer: 1.78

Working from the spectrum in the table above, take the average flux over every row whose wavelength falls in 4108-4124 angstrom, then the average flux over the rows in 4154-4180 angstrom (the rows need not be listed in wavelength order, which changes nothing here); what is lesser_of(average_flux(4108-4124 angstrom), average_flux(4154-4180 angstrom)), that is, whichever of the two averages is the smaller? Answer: 2.00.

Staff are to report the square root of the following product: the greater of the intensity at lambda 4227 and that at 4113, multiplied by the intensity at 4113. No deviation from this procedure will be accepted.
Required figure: 2.18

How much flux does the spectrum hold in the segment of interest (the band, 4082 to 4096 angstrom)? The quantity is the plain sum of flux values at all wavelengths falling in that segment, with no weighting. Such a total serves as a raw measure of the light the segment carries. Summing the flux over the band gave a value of 14.1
